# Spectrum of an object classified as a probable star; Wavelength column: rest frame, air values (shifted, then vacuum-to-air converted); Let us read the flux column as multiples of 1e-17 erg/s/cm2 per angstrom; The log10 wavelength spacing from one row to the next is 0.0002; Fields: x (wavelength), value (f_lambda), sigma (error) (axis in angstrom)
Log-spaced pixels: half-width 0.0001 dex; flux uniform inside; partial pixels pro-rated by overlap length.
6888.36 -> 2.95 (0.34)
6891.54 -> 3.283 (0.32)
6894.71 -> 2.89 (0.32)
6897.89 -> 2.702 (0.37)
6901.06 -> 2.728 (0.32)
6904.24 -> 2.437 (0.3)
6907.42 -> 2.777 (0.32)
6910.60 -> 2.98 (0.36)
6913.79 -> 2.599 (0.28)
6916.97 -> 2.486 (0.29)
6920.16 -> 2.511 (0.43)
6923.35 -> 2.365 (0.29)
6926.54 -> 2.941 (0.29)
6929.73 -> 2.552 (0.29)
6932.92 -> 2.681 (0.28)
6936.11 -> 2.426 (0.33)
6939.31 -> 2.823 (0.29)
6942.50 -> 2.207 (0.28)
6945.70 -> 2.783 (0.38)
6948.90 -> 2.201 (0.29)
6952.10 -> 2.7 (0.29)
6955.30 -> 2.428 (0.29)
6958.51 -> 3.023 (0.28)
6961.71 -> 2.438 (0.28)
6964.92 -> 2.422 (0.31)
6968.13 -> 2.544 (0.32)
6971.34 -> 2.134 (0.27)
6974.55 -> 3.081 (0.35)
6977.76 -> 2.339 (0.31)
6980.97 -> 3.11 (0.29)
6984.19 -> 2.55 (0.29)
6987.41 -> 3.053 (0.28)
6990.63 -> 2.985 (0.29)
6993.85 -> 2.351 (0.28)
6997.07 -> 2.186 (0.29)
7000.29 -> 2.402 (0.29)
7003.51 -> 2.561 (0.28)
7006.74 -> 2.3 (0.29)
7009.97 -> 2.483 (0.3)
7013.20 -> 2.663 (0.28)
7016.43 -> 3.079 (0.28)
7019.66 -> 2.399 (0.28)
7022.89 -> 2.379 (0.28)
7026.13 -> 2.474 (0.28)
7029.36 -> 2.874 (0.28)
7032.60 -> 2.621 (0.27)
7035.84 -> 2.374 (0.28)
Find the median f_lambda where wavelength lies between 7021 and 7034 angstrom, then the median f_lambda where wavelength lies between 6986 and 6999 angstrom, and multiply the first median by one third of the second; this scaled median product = 2.27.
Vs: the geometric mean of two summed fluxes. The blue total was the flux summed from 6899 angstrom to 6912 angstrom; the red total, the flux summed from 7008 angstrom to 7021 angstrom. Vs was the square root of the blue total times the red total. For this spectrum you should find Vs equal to 10.8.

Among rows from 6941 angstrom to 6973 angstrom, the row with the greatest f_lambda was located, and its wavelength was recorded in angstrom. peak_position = 6958.51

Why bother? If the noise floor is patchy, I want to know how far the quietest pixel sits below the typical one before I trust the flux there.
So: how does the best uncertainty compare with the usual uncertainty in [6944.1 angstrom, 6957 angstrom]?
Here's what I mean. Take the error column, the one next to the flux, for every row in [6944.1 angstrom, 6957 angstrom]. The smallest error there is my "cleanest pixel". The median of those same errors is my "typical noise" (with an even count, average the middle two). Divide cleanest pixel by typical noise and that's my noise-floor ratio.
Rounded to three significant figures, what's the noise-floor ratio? 1.00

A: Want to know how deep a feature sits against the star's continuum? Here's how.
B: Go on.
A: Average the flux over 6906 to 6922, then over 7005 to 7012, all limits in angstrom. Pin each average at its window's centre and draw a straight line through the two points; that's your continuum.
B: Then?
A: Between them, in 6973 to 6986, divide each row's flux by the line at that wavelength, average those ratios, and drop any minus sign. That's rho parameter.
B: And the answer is 1.12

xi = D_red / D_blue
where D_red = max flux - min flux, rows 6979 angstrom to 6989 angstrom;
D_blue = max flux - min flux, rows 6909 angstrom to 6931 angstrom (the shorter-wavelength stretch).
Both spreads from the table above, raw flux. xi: 0.91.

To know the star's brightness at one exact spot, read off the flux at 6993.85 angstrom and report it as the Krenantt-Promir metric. 2.351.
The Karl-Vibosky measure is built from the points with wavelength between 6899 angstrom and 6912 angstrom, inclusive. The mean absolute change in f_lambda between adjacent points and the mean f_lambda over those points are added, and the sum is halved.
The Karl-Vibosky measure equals 1.50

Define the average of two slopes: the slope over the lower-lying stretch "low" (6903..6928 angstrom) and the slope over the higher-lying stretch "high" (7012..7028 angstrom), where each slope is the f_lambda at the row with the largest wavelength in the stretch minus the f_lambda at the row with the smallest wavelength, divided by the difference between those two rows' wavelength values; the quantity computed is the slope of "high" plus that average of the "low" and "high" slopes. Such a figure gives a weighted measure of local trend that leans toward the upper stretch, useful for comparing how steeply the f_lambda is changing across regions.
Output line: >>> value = -0.01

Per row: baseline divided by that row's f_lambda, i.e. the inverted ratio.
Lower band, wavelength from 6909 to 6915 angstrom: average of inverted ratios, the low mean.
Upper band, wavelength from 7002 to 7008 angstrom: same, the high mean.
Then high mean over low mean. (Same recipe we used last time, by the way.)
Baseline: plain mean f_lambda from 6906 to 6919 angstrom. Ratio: 1.15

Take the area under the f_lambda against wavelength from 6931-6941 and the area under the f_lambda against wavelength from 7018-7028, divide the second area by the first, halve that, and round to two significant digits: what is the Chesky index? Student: 0.46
